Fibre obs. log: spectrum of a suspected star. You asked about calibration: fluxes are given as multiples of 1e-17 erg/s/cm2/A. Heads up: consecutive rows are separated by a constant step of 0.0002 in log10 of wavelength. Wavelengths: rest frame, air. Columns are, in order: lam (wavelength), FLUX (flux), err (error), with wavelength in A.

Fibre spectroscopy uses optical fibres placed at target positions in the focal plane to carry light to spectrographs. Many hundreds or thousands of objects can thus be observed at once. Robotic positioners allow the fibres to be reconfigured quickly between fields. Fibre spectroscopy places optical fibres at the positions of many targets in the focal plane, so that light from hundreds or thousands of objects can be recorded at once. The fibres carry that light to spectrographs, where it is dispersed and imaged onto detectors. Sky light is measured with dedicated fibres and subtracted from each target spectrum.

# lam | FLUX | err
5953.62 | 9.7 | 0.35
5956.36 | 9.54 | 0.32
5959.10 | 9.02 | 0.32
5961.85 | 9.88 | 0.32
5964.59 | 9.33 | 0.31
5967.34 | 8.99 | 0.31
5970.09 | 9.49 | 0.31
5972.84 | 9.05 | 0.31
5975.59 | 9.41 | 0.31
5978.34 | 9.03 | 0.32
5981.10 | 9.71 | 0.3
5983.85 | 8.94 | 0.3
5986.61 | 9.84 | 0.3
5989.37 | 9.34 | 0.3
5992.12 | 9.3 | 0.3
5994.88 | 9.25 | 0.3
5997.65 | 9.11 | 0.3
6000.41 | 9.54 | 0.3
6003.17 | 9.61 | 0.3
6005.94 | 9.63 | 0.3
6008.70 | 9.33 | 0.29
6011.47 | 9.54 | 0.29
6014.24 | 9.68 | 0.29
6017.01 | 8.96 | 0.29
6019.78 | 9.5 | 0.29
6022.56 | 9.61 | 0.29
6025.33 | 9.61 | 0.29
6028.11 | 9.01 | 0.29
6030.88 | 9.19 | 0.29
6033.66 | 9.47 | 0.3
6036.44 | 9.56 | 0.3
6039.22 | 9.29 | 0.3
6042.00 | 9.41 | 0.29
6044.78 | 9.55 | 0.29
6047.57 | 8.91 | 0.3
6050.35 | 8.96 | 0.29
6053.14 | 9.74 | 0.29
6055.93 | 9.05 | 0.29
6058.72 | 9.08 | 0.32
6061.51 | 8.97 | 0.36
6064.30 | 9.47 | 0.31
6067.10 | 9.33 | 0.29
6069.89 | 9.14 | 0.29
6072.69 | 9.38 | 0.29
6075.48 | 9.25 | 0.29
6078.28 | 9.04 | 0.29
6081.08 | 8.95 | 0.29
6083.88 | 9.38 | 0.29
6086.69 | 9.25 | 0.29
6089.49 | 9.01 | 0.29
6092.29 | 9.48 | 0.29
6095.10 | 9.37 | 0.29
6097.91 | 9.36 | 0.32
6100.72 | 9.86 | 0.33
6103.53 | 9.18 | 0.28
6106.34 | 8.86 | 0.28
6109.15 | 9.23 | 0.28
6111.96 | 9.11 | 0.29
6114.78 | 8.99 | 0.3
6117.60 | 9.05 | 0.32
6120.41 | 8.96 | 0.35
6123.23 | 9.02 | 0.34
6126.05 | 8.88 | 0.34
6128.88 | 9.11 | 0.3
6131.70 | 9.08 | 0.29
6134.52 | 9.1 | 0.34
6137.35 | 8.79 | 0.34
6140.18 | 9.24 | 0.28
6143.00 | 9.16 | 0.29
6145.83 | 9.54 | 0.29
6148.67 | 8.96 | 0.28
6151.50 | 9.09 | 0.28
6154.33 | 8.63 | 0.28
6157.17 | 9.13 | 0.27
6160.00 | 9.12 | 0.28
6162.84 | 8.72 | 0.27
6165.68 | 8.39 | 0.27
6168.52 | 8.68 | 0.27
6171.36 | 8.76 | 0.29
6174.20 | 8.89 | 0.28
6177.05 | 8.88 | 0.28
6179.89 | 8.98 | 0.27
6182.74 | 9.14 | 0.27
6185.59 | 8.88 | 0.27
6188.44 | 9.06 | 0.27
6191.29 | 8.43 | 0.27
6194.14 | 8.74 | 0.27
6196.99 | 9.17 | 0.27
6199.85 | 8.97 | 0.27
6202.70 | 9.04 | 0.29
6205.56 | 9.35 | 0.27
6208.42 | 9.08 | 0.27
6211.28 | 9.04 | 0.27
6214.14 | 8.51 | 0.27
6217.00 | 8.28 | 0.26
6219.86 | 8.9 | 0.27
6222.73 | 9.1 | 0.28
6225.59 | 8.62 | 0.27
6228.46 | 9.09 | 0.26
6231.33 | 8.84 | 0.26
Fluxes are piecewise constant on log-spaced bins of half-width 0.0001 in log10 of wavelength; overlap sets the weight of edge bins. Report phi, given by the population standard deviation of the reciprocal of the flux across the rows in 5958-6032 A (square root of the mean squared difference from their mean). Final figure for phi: 0.0032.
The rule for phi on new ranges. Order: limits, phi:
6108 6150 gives 0.0020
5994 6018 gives 0.0028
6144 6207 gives 0.0034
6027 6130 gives 0.0028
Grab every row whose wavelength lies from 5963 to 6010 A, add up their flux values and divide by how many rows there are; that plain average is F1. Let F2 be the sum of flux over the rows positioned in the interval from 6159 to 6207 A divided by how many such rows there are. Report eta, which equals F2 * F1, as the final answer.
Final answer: 83.1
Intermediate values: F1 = 9.35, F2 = 8.9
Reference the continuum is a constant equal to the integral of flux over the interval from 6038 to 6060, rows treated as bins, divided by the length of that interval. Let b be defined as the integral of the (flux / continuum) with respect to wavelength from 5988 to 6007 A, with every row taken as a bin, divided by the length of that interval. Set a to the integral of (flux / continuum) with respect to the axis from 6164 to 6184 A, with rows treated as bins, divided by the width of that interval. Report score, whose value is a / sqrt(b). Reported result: 0.95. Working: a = 0.95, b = 1.02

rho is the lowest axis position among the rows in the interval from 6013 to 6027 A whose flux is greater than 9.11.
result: 6014.24 A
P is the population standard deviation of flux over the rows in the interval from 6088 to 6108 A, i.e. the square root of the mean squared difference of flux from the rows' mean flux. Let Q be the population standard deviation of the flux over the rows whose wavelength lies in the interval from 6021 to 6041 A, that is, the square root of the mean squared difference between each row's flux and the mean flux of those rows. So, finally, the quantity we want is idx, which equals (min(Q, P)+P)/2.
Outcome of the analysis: 0.26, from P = 0.30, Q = 0.22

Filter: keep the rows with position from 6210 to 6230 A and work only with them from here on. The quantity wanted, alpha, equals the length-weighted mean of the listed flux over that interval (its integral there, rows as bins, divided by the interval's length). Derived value 8.79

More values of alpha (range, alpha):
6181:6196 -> 8.86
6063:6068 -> 9.39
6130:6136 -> 9.09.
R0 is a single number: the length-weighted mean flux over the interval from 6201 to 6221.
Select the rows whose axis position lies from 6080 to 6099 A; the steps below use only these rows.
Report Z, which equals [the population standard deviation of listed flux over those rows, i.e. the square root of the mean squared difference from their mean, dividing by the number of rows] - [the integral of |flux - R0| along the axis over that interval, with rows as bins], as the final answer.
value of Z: -6.9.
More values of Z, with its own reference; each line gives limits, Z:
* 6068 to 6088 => -6.1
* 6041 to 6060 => -6.4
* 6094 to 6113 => -7.4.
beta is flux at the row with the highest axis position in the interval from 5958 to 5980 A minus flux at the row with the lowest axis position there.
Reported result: 0.01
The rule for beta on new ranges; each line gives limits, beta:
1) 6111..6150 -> -0.15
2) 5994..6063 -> -0.28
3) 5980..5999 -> -0.60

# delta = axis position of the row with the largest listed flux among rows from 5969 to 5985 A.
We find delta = 5981.10 A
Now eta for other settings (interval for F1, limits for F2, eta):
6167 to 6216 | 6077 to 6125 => 81.9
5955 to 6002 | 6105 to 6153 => 84.7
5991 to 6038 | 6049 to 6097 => 86.8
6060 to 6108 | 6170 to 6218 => 82.3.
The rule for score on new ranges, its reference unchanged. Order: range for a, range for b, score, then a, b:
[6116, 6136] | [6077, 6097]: 0.98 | 0.98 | 1.00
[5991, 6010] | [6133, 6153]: 1.02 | 1.02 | 0.99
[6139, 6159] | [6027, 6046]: 0.98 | 0.98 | 1.01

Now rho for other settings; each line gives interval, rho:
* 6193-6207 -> 6196.99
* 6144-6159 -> 6145.83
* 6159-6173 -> 6160.00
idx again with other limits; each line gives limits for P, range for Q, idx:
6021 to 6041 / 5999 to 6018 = 0.22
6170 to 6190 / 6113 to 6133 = 0.10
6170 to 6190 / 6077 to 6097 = 0.12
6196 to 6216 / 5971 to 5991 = 0.24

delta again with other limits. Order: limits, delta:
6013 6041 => 6014.24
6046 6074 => 6053.14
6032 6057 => 6053.14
